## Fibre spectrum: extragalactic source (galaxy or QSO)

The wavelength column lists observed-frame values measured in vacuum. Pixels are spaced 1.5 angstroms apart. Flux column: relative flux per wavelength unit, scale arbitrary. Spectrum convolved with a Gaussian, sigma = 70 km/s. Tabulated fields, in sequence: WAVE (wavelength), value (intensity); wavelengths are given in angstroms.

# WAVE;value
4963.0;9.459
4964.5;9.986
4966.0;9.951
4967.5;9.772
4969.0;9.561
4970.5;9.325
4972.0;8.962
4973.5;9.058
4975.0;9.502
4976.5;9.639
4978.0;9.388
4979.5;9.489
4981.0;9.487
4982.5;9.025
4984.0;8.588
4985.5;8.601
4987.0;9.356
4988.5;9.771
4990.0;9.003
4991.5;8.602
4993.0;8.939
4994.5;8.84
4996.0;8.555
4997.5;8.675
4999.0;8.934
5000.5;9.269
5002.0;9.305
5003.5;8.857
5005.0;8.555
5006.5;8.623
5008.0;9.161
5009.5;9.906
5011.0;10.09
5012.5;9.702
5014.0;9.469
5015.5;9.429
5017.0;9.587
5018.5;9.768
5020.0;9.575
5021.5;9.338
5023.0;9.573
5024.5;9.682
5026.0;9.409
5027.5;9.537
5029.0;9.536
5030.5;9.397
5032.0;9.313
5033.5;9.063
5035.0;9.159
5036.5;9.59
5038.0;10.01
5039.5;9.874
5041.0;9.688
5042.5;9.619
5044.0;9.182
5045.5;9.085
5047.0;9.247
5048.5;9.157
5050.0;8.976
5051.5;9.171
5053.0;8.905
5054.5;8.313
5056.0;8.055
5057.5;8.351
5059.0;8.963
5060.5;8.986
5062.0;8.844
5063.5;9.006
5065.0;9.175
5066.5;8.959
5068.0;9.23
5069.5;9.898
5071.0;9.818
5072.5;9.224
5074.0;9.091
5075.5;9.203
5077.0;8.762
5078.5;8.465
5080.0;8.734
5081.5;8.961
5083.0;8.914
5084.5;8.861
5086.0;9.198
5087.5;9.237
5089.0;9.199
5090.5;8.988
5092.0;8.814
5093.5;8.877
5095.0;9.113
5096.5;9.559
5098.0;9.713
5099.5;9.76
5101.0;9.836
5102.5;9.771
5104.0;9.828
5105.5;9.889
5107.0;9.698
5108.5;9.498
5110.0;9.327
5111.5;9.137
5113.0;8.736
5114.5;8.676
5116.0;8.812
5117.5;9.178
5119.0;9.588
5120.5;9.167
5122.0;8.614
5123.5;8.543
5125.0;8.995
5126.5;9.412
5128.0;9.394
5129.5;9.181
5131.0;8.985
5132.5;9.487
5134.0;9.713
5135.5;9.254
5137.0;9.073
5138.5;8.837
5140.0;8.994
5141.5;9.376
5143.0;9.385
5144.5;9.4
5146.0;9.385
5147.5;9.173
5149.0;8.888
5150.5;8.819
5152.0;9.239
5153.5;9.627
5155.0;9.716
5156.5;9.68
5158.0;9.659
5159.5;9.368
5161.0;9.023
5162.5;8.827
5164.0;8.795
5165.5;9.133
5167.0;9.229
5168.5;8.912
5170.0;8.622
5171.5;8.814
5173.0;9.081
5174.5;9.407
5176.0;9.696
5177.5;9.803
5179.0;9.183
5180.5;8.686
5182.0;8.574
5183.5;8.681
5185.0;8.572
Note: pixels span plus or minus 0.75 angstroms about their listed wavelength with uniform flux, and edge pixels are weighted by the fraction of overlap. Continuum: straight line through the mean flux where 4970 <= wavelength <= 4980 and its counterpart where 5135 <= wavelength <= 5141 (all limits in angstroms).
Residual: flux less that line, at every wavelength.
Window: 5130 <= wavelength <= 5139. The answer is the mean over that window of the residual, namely 0.18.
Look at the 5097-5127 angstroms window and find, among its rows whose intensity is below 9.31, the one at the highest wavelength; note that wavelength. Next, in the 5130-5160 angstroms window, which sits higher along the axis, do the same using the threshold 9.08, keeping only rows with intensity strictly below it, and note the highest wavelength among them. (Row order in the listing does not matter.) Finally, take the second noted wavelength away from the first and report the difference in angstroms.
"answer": -25.5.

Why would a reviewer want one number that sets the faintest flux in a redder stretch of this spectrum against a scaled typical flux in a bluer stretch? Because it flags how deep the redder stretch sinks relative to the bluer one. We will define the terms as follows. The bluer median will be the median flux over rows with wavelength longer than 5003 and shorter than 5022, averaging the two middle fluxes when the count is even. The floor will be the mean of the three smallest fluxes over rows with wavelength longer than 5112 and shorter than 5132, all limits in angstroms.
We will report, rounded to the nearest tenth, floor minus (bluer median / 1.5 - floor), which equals 10.9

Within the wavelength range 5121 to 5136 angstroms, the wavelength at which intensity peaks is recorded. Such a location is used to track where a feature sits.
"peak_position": 5134.0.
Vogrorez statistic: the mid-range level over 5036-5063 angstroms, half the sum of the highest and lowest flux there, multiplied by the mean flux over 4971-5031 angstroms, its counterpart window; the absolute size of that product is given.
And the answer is 84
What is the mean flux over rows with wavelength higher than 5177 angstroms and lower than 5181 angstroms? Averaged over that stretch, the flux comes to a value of 9.22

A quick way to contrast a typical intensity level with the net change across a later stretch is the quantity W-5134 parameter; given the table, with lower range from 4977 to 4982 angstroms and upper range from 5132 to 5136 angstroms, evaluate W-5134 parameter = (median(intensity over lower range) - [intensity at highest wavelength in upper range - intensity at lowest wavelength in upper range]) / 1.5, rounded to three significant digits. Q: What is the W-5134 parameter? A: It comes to 6.48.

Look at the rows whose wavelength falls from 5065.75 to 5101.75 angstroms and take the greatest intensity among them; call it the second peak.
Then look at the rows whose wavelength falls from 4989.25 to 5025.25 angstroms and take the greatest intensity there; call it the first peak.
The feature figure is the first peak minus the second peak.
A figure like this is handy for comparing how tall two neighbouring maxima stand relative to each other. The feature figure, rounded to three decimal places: 0.192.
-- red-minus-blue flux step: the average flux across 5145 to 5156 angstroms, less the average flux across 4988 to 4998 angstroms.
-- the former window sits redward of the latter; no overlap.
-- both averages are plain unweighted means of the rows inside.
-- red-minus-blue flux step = 0.4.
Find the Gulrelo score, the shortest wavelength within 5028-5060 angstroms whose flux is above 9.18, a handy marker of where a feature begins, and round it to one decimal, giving 5029.0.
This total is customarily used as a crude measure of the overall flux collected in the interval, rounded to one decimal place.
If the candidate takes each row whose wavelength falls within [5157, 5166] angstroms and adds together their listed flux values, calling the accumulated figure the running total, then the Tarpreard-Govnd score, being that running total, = 54.8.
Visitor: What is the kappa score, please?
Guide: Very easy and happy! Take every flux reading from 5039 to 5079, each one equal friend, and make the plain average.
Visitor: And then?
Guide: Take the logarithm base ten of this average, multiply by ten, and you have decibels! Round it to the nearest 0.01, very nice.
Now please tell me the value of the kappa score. 9.58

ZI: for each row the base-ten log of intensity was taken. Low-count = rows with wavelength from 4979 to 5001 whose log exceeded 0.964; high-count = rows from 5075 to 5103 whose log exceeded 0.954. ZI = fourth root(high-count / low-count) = 1.19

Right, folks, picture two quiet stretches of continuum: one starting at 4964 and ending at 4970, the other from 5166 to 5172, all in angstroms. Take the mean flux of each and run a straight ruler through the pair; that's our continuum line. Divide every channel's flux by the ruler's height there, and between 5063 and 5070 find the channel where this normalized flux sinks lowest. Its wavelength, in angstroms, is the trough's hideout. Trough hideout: 5066.5 angstroms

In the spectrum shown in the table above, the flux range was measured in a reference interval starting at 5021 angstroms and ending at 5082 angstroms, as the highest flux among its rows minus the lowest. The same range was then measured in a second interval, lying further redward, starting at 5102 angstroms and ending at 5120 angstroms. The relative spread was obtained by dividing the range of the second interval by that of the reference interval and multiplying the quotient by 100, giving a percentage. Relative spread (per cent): 62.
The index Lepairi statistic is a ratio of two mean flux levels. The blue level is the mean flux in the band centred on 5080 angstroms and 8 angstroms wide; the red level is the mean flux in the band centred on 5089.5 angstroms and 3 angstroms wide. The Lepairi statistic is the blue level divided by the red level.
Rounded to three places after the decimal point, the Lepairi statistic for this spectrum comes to 0.964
